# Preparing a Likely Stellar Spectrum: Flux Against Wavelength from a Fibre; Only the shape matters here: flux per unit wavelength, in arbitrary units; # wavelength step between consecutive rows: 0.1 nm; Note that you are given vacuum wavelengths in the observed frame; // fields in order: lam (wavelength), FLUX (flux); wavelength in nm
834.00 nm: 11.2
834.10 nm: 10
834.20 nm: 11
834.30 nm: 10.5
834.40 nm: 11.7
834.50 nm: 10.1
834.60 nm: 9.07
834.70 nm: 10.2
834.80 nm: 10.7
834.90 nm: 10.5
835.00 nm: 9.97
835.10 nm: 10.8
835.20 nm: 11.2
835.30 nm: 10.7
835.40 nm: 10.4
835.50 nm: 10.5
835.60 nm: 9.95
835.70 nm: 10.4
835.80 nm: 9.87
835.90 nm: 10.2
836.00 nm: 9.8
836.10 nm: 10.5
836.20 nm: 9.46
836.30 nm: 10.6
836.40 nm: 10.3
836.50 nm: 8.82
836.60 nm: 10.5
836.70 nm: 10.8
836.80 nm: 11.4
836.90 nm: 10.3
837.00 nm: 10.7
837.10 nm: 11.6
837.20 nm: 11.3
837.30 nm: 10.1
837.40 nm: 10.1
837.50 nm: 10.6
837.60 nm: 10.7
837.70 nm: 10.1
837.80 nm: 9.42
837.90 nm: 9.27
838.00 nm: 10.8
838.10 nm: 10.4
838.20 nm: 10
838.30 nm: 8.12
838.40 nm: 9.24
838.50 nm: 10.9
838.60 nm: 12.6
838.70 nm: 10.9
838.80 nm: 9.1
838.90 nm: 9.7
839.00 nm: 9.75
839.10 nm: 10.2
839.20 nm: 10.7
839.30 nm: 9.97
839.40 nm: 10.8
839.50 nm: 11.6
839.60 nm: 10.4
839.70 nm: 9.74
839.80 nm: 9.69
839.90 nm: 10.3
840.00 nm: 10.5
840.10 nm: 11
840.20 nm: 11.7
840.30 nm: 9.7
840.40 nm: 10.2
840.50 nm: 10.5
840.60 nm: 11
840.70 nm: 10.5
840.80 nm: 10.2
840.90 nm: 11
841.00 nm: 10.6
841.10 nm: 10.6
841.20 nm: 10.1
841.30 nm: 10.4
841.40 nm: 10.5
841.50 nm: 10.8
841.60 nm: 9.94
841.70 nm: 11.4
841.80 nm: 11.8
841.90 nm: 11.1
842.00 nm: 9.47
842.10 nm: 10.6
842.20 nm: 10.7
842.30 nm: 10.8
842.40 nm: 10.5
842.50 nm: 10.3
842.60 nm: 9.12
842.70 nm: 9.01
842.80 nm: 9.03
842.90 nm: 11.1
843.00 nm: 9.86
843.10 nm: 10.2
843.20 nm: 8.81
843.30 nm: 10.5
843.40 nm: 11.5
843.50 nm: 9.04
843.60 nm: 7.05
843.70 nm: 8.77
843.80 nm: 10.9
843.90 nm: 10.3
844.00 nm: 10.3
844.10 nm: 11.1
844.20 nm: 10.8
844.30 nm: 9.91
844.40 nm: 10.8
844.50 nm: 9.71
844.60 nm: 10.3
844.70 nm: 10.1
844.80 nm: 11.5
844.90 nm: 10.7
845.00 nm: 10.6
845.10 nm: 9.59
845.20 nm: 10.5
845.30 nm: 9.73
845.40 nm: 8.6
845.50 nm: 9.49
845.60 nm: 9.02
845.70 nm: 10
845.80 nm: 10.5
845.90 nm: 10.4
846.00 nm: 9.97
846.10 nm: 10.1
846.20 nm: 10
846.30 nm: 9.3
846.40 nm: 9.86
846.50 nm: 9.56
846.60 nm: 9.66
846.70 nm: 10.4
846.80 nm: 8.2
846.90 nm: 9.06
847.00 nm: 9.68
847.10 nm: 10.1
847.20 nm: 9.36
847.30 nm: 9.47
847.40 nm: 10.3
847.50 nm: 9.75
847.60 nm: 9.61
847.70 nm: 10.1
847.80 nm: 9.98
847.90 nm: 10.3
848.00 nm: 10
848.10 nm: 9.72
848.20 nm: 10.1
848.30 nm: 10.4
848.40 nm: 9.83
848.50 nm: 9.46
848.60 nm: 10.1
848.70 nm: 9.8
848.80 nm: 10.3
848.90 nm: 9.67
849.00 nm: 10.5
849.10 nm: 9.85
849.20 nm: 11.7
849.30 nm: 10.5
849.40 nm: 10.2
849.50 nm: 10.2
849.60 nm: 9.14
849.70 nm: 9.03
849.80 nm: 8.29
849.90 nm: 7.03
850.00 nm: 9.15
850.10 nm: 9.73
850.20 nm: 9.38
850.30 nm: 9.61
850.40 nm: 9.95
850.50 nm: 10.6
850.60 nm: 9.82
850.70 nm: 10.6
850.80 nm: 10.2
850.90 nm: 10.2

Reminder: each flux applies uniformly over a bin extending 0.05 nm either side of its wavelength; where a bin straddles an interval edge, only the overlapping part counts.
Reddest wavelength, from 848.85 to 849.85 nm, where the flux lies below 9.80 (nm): 849.80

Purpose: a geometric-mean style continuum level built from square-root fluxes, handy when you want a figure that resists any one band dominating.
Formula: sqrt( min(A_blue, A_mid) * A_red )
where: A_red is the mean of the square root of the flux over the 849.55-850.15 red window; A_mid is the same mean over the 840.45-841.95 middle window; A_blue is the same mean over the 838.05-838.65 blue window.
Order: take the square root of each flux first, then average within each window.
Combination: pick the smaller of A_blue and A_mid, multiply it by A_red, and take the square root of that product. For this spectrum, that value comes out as 3.07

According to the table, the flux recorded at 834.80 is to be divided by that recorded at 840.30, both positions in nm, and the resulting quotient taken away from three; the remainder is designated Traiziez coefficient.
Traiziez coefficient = 1.90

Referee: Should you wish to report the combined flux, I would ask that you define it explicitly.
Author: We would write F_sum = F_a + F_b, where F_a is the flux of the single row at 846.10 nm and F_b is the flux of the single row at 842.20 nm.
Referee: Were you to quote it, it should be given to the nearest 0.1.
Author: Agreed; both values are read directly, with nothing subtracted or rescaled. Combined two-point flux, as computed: 20.8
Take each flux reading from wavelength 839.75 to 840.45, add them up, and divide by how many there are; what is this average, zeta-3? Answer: 10.4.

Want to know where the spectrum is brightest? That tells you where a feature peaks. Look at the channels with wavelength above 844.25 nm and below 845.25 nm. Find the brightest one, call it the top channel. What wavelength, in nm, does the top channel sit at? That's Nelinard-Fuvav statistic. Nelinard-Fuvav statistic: 844.80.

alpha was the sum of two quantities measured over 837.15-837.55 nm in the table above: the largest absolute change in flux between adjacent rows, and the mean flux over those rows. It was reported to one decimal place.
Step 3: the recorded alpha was 11.7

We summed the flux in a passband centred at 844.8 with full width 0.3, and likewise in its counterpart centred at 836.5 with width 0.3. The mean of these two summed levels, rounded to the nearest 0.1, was 31.0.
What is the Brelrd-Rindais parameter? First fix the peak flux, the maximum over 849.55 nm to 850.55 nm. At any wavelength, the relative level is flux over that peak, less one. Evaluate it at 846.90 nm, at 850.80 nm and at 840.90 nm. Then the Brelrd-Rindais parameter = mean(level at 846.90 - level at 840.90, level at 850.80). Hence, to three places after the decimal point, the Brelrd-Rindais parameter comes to -0.110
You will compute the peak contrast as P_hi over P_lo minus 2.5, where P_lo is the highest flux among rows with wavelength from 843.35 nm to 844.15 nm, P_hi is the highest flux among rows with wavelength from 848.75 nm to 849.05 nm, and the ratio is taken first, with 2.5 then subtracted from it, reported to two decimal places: -1.59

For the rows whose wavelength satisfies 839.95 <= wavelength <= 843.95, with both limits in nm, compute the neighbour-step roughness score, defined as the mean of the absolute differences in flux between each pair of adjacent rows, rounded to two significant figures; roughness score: 0.83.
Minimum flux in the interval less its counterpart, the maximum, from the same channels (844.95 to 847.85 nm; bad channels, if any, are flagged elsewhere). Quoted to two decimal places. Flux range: -2.40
